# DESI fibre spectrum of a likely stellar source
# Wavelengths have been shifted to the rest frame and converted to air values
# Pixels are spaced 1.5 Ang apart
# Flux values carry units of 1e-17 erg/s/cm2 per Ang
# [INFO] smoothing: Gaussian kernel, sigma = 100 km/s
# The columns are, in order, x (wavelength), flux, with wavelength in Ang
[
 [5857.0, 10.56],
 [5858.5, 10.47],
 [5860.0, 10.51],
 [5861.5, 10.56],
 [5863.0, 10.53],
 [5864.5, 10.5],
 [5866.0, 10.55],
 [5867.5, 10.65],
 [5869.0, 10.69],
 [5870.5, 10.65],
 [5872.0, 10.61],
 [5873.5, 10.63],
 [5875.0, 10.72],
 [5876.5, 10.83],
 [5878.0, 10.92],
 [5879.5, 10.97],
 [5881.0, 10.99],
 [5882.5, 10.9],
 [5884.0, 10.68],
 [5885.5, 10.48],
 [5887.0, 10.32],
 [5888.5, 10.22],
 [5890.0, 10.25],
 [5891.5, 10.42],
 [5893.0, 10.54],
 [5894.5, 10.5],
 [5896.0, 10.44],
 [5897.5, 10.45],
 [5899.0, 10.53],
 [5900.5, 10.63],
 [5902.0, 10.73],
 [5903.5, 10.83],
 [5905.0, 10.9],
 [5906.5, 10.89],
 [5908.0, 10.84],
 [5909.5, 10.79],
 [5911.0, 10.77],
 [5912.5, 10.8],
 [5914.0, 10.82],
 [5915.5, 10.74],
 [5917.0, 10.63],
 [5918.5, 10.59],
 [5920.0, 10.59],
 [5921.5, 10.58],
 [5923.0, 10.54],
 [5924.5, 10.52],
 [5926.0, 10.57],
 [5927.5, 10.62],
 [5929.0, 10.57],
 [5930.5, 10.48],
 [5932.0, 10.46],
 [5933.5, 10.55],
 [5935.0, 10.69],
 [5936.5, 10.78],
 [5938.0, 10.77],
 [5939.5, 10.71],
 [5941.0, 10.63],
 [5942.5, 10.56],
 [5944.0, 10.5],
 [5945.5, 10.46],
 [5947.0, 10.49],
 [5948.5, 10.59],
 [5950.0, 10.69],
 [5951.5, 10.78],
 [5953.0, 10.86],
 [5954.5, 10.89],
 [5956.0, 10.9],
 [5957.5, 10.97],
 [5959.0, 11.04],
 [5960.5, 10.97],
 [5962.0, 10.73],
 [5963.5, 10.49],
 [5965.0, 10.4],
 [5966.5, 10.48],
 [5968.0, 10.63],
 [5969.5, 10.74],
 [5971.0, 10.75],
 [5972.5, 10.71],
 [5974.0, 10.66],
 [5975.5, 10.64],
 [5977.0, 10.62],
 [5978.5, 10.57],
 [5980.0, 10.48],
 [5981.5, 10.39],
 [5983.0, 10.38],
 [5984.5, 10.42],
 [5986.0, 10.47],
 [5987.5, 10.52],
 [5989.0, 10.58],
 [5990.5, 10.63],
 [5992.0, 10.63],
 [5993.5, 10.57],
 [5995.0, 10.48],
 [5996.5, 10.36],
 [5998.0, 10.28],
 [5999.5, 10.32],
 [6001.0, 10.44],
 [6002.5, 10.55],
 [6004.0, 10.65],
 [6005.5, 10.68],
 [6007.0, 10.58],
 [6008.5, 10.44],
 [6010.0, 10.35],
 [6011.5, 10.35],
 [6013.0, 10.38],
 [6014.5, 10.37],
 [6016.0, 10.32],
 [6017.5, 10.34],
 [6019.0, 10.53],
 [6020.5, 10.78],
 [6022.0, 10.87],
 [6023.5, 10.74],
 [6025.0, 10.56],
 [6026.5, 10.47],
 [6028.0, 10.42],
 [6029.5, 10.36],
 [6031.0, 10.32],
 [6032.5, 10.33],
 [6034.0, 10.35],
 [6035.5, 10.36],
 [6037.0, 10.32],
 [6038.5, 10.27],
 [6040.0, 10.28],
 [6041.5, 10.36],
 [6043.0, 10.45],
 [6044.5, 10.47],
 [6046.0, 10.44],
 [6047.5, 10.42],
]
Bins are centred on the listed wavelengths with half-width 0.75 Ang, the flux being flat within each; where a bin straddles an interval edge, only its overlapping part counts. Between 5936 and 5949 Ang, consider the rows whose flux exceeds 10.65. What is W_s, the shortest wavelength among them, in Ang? 5936.5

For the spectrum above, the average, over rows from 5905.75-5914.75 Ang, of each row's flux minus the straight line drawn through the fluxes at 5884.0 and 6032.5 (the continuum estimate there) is 0.20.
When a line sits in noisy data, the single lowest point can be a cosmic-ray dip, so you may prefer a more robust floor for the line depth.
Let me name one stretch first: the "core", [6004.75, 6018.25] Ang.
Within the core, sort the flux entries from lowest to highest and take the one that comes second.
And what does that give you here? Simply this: 10.34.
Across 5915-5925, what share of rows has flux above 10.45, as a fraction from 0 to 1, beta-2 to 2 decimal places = 1.00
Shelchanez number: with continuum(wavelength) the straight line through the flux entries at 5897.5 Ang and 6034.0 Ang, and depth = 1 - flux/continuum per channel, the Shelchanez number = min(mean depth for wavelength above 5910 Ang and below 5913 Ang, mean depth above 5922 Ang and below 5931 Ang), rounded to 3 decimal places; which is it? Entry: -0.033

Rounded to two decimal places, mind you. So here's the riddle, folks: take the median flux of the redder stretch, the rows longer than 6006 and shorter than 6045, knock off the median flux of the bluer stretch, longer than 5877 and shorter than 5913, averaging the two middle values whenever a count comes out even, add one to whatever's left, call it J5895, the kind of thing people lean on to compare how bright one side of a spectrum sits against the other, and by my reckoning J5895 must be 0.66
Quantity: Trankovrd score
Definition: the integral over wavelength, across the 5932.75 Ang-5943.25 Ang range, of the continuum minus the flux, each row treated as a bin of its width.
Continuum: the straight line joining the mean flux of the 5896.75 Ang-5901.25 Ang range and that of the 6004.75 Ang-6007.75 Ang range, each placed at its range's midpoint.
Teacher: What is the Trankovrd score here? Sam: -1.0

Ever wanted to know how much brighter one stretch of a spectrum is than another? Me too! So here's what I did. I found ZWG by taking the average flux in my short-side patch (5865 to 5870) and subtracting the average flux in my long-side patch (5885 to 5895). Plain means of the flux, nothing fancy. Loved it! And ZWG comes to 0.24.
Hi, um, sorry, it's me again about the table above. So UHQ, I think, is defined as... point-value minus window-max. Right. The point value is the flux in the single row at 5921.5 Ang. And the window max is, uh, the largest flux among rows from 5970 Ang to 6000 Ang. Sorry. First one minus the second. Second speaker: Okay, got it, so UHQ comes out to -0.2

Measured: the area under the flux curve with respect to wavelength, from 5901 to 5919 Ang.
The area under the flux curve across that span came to 194.0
